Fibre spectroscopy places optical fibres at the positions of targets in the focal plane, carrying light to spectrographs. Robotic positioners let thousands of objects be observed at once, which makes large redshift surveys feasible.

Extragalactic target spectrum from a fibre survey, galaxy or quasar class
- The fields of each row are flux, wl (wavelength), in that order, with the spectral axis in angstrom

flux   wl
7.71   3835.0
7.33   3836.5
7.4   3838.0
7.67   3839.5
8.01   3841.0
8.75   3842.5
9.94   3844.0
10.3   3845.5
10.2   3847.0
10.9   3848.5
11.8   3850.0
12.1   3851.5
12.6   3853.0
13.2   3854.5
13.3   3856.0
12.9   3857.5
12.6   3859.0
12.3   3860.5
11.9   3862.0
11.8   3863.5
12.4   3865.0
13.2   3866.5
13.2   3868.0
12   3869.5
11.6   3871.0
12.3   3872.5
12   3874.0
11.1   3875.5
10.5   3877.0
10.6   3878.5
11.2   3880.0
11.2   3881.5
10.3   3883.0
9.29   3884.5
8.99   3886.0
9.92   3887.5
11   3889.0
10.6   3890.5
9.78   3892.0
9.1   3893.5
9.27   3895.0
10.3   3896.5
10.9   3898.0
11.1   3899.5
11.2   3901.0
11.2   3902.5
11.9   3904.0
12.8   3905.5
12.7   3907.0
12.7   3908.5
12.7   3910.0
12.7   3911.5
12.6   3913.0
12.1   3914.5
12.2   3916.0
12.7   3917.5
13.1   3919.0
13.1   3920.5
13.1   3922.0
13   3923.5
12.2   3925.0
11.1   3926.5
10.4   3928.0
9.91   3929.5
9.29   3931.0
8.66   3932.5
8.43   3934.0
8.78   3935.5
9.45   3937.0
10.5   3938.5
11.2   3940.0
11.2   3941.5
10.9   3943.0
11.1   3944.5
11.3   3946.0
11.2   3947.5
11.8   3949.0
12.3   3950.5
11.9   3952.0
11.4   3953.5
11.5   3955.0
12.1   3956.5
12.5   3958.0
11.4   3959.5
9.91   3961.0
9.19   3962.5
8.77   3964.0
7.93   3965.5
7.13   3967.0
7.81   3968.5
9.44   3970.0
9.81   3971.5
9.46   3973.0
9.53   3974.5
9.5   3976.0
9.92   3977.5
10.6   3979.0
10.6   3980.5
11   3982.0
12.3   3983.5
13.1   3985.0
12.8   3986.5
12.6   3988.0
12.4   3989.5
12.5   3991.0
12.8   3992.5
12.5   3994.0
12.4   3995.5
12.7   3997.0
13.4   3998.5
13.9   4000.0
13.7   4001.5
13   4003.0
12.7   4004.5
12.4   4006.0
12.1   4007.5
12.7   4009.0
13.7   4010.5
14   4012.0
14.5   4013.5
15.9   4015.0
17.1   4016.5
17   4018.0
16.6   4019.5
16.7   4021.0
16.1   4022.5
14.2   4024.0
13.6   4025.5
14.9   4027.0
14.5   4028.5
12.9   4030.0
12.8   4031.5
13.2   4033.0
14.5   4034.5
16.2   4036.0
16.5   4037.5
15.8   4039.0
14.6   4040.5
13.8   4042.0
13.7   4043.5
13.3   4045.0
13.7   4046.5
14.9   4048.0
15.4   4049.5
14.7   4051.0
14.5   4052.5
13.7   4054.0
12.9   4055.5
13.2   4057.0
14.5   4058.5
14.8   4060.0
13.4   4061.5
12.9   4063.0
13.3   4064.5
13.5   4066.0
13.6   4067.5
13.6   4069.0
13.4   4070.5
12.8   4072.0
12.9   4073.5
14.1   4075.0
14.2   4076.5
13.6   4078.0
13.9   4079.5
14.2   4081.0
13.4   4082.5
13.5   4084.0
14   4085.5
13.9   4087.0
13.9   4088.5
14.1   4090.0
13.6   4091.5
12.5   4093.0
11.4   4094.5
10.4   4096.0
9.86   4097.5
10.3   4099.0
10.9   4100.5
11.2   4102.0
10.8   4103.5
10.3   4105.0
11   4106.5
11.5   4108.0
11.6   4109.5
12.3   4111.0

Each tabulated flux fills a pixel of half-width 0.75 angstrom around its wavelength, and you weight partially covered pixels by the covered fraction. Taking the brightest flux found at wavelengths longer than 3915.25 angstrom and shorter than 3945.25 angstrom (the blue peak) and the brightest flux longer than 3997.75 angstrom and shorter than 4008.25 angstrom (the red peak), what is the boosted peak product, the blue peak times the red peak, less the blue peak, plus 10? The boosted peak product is 179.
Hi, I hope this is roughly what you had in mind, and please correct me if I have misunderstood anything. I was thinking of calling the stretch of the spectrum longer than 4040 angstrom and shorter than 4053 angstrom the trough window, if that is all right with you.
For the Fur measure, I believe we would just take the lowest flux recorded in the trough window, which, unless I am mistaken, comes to 13.3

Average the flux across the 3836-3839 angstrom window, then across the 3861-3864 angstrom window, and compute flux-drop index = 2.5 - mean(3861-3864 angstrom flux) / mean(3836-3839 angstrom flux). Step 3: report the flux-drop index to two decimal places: 0.89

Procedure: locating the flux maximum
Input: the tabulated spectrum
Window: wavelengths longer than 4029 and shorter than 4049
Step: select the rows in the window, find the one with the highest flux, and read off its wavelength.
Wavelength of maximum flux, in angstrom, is 4037.5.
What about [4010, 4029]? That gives 4016.5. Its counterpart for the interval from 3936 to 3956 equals 3950.5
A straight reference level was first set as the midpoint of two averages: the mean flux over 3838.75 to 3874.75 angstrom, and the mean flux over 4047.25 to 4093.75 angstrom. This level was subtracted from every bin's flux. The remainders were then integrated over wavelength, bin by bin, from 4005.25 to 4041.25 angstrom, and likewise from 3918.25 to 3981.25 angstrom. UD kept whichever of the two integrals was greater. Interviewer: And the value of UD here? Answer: 73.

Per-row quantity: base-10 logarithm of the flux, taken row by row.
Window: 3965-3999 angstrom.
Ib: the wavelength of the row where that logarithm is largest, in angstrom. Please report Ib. 3998.5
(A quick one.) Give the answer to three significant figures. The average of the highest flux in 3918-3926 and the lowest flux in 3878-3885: 11.2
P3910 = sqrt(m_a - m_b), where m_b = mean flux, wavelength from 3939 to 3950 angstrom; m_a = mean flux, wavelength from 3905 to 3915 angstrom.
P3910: 1.2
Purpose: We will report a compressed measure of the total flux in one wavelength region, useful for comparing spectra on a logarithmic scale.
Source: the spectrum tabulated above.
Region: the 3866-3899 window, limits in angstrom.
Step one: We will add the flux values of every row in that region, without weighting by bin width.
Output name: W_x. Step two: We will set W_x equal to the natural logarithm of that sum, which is 5.5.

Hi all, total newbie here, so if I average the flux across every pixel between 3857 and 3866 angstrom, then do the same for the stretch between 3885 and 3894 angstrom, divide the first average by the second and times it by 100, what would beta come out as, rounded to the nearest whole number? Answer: 124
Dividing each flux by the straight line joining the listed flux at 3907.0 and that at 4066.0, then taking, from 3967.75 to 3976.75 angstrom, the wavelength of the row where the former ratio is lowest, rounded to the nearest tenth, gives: 3968.5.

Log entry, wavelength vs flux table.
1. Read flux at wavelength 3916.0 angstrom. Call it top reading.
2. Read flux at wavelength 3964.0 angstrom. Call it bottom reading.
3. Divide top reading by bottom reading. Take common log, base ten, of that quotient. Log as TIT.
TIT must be 0.14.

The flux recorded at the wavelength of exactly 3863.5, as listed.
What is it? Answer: 11.8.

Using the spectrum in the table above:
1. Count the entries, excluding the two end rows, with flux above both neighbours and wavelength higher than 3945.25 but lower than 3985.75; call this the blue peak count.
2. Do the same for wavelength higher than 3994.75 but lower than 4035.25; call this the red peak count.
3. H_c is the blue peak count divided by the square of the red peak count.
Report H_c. 0.25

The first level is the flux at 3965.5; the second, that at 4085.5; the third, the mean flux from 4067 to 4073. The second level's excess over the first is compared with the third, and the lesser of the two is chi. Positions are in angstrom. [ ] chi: 6.1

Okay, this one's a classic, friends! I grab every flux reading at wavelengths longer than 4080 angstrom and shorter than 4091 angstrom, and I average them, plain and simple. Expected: 13.9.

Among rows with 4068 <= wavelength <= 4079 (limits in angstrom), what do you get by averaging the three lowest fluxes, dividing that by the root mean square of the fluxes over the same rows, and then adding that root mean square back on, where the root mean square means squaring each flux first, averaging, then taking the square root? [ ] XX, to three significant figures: 14.5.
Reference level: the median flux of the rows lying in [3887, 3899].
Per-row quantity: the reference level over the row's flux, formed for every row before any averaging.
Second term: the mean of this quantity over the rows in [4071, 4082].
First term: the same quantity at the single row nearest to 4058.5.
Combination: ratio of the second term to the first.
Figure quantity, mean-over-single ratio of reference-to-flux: 1.06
